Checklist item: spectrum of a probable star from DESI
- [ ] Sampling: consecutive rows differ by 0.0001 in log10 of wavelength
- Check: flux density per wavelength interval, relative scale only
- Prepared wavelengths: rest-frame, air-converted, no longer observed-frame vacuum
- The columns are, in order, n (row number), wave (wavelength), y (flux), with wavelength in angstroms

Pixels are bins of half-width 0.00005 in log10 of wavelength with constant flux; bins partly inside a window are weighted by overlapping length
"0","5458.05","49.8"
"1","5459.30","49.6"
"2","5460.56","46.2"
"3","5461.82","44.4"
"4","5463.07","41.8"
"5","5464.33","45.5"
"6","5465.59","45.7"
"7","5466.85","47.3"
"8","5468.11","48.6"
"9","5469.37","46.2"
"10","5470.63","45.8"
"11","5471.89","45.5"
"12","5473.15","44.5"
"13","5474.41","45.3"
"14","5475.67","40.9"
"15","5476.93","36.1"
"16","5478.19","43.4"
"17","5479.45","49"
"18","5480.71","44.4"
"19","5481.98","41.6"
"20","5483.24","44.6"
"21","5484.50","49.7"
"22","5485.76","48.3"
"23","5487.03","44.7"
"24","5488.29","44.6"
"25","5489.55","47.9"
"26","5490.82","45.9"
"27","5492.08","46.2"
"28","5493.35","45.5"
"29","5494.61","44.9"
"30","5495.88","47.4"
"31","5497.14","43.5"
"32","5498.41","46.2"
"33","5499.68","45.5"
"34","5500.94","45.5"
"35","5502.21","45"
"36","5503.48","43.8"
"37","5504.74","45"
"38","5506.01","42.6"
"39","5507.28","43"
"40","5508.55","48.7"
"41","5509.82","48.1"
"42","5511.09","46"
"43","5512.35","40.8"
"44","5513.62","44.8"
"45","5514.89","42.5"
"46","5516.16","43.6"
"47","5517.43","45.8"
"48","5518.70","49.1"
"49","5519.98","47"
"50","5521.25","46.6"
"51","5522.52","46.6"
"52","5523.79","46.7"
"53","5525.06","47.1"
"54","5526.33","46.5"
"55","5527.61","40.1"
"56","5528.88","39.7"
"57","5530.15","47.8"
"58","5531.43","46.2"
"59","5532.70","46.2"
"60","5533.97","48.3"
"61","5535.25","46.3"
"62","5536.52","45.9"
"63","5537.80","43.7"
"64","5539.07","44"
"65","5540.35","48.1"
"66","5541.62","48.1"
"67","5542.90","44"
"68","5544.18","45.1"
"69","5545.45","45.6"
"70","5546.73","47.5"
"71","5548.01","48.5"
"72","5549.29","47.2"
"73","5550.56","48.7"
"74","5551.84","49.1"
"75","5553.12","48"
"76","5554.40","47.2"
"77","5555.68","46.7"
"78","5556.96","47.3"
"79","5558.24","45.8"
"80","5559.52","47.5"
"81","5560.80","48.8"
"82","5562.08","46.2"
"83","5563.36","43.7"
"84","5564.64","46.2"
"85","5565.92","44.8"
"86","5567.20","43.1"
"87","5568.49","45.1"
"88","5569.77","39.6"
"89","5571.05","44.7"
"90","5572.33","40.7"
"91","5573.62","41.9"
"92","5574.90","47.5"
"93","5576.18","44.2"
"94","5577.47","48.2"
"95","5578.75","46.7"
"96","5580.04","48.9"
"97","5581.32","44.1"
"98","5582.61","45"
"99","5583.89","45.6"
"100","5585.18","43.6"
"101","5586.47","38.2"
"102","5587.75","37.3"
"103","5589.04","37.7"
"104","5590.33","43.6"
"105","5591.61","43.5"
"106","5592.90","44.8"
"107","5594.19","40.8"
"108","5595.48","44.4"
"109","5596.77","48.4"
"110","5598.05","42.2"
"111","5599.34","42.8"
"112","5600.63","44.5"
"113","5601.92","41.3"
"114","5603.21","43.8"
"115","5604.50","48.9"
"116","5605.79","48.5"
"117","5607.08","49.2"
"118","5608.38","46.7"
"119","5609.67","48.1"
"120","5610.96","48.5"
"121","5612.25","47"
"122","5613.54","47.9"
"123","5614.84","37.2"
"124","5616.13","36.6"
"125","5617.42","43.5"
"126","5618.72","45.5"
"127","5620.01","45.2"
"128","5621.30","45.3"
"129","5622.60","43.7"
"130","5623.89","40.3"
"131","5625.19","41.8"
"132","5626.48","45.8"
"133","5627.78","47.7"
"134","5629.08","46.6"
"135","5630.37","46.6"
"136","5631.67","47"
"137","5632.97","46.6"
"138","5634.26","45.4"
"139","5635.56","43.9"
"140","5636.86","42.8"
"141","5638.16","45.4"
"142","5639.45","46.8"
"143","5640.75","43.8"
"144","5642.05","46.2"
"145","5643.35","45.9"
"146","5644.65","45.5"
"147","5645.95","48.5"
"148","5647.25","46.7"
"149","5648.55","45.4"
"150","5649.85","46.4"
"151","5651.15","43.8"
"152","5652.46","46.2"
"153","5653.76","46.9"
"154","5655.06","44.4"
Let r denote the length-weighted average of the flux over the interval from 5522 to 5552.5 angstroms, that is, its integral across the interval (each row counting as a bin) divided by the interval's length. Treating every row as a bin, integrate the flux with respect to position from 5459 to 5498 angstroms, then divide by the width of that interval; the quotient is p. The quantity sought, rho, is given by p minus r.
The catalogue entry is -0.8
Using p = 45.3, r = 46.1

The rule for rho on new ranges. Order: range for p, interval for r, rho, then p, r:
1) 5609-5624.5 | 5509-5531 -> -1.2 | 44.1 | 45.3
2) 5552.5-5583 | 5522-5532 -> 0.4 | 45.5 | 45.1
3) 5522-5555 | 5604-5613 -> -1.9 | 46.2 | 48.1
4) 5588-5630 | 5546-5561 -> -3.2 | 44.4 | 47.6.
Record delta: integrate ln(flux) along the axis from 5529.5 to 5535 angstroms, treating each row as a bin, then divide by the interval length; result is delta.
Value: 3.85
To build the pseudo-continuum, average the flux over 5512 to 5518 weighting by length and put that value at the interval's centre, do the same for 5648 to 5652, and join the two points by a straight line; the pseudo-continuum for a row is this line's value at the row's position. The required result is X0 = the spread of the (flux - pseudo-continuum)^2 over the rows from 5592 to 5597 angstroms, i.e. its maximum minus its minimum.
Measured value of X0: 15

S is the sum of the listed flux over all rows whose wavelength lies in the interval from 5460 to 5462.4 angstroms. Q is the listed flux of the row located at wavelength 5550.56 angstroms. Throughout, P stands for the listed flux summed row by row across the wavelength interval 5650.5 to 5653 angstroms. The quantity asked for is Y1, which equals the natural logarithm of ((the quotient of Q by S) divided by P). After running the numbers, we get -5.12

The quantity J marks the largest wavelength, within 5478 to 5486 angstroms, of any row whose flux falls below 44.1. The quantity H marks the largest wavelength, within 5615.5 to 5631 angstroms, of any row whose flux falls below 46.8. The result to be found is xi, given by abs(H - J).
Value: 148.4 angstroms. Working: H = 5630.37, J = 5481.98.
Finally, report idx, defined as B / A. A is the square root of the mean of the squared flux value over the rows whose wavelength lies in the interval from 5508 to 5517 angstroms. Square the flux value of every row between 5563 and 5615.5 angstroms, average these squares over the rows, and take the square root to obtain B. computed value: 0.988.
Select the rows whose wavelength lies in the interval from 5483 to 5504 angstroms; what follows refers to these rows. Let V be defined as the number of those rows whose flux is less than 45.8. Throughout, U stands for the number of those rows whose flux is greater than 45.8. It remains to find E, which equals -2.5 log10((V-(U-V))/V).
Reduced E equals -0.3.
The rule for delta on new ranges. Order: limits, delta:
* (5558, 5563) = 3.85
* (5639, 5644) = 3.82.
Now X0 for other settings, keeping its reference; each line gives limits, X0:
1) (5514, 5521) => 30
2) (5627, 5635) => 8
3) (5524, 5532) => 11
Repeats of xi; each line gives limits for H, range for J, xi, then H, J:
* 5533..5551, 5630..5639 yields 91.4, 5545.45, 5636.86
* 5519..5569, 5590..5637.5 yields 68.4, 5568.49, 5636.86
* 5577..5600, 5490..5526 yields 83.2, 5599.34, 5516.16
